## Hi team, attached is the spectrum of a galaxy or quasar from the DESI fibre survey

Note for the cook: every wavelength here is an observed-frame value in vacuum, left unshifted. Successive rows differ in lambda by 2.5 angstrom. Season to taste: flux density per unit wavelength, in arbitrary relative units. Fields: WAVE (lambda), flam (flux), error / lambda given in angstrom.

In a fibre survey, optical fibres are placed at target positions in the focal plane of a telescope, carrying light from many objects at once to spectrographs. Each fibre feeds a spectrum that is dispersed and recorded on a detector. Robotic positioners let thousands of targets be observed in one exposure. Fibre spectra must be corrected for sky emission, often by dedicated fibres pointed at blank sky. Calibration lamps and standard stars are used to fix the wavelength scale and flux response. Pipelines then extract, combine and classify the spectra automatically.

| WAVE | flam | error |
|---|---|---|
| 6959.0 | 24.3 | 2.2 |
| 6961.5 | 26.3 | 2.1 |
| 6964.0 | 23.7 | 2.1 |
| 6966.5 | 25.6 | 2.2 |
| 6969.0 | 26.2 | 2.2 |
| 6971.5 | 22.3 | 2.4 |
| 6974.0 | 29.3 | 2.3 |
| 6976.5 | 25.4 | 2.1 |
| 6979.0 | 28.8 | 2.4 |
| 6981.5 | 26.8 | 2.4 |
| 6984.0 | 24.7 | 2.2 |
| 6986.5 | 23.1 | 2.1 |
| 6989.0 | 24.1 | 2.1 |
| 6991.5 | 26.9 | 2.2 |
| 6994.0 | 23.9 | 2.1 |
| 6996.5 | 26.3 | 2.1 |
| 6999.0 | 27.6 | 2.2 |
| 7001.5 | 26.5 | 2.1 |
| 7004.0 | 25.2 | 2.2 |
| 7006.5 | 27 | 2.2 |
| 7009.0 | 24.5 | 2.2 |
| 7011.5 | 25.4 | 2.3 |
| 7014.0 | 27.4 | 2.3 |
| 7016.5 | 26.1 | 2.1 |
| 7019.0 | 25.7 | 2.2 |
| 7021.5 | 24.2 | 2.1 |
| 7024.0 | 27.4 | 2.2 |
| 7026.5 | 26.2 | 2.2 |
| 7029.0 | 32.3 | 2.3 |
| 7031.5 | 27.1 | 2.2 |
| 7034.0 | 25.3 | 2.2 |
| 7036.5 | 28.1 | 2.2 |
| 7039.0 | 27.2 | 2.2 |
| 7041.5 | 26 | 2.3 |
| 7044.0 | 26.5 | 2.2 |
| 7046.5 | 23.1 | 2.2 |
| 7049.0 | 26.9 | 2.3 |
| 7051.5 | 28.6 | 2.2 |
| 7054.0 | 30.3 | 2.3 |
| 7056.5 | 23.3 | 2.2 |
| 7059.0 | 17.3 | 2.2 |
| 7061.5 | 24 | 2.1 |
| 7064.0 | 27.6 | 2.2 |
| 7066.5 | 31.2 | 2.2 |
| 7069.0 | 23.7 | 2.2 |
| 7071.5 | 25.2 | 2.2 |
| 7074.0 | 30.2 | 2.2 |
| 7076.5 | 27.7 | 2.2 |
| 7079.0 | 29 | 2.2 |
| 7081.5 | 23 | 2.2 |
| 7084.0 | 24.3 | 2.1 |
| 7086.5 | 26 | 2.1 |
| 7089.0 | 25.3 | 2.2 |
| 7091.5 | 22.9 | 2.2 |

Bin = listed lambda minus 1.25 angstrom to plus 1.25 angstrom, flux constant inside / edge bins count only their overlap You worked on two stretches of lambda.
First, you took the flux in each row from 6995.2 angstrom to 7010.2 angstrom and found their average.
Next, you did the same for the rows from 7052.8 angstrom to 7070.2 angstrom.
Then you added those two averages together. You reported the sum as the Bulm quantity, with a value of 51.5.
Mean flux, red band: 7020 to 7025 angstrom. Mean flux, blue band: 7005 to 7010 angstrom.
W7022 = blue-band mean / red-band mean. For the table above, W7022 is 1.00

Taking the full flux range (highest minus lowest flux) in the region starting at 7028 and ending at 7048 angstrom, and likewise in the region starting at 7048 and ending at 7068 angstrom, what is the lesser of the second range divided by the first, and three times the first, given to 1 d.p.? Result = 1.5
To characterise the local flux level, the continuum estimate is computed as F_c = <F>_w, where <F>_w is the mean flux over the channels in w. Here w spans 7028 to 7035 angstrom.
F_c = 28.2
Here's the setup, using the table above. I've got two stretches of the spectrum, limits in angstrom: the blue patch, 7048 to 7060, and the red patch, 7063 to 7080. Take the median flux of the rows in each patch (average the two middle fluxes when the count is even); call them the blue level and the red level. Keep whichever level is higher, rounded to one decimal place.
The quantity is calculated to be 27.7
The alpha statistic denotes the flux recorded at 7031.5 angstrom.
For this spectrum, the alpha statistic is 27.1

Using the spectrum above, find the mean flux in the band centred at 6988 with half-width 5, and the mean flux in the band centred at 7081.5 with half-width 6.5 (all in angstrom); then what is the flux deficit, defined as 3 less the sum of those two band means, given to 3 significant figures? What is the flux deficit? -47.7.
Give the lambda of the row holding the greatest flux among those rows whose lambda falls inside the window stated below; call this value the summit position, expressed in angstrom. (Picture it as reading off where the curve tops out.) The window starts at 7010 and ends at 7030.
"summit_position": 7029.0 angstrom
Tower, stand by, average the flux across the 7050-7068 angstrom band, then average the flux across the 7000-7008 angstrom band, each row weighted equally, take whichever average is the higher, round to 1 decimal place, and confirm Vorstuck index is 26.2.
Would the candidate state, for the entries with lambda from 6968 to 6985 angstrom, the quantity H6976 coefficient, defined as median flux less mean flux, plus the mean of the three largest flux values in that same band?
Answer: 28.3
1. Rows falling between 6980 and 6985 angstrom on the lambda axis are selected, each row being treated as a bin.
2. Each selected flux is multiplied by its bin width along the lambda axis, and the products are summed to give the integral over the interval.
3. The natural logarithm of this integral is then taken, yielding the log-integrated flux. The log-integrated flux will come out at 4.9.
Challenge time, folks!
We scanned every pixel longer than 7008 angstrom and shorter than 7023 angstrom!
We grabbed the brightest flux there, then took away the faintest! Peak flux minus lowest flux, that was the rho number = 3.2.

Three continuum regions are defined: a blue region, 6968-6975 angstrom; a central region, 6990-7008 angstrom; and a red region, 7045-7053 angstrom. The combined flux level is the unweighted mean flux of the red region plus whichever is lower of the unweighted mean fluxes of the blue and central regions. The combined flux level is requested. 52.1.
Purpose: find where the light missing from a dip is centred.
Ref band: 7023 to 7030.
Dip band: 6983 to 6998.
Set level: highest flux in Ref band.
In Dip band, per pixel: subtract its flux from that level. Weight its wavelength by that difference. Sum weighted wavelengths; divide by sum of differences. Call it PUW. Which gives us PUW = 6989.9 angstrom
